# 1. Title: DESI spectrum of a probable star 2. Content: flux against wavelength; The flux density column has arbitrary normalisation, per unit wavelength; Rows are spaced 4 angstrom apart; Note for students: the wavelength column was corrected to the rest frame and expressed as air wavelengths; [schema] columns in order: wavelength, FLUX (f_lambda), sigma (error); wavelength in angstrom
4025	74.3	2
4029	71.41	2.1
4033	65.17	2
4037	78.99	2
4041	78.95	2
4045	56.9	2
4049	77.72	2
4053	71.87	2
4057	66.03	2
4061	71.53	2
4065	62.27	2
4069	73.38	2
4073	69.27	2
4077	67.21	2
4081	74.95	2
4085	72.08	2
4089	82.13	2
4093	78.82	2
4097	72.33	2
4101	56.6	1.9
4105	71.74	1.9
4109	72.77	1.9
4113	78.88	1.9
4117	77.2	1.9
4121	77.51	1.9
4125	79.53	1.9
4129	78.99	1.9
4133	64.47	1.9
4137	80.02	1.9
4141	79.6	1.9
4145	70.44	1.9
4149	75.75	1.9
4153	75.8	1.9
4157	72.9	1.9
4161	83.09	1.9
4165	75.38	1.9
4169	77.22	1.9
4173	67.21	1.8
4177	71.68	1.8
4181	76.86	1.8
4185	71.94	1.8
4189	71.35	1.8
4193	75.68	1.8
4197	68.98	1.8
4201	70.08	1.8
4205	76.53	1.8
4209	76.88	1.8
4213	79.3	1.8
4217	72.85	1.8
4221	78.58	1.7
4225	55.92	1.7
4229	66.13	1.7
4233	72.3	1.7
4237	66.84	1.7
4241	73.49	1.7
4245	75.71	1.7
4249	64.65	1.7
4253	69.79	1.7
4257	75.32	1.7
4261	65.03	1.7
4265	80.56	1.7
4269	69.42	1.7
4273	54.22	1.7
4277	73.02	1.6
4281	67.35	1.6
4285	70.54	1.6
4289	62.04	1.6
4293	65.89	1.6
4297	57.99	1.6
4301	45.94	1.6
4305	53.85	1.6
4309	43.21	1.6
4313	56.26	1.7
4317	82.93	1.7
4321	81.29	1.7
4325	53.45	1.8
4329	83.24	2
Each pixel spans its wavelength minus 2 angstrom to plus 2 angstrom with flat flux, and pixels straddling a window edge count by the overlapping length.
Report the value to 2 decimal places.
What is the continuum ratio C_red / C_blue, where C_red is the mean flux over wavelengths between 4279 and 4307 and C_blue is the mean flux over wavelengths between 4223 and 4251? 0.89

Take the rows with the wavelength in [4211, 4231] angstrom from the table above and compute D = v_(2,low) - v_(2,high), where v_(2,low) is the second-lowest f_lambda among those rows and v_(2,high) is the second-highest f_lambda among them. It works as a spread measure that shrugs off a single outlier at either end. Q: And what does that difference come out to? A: -12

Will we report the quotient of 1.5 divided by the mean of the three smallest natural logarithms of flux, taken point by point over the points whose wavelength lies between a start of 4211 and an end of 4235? 0.360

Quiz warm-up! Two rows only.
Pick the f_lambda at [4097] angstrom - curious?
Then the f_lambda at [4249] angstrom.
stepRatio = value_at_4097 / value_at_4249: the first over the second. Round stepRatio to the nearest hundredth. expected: 1.12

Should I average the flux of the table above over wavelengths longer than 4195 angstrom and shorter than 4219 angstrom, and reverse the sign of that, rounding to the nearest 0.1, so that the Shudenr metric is -74.1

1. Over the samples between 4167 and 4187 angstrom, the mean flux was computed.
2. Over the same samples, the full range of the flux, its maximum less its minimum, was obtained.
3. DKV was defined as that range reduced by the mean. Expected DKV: -63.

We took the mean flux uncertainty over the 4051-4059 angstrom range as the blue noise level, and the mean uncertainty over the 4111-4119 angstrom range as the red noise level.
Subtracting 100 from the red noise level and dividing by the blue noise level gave -49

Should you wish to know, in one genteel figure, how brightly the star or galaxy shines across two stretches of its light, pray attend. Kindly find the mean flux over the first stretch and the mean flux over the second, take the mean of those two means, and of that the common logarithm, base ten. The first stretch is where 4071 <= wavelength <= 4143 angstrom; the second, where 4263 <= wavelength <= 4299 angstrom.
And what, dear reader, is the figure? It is 1.85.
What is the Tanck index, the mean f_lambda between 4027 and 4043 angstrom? 74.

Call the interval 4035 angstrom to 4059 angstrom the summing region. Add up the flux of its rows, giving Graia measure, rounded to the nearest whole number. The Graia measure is 430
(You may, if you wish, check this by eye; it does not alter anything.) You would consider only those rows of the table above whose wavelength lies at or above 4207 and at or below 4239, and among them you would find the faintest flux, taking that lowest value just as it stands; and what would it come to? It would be 55.92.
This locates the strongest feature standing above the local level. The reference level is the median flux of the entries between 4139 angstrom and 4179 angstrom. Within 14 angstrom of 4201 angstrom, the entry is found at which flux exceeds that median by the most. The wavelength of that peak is 4213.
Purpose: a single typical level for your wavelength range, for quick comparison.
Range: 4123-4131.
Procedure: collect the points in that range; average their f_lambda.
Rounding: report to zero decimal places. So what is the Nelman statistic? 79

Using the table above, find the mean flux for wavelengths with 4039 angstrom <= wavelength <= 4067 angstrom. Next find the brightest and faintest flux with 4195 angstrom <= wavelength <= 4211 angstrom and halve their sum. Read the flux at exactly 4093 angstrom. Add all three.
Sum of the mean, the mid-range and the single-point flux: 221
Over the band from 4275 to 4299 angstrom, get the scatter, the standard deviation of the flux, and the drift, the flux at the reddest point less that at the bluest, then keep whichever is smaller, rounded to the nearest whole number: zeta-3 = -15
